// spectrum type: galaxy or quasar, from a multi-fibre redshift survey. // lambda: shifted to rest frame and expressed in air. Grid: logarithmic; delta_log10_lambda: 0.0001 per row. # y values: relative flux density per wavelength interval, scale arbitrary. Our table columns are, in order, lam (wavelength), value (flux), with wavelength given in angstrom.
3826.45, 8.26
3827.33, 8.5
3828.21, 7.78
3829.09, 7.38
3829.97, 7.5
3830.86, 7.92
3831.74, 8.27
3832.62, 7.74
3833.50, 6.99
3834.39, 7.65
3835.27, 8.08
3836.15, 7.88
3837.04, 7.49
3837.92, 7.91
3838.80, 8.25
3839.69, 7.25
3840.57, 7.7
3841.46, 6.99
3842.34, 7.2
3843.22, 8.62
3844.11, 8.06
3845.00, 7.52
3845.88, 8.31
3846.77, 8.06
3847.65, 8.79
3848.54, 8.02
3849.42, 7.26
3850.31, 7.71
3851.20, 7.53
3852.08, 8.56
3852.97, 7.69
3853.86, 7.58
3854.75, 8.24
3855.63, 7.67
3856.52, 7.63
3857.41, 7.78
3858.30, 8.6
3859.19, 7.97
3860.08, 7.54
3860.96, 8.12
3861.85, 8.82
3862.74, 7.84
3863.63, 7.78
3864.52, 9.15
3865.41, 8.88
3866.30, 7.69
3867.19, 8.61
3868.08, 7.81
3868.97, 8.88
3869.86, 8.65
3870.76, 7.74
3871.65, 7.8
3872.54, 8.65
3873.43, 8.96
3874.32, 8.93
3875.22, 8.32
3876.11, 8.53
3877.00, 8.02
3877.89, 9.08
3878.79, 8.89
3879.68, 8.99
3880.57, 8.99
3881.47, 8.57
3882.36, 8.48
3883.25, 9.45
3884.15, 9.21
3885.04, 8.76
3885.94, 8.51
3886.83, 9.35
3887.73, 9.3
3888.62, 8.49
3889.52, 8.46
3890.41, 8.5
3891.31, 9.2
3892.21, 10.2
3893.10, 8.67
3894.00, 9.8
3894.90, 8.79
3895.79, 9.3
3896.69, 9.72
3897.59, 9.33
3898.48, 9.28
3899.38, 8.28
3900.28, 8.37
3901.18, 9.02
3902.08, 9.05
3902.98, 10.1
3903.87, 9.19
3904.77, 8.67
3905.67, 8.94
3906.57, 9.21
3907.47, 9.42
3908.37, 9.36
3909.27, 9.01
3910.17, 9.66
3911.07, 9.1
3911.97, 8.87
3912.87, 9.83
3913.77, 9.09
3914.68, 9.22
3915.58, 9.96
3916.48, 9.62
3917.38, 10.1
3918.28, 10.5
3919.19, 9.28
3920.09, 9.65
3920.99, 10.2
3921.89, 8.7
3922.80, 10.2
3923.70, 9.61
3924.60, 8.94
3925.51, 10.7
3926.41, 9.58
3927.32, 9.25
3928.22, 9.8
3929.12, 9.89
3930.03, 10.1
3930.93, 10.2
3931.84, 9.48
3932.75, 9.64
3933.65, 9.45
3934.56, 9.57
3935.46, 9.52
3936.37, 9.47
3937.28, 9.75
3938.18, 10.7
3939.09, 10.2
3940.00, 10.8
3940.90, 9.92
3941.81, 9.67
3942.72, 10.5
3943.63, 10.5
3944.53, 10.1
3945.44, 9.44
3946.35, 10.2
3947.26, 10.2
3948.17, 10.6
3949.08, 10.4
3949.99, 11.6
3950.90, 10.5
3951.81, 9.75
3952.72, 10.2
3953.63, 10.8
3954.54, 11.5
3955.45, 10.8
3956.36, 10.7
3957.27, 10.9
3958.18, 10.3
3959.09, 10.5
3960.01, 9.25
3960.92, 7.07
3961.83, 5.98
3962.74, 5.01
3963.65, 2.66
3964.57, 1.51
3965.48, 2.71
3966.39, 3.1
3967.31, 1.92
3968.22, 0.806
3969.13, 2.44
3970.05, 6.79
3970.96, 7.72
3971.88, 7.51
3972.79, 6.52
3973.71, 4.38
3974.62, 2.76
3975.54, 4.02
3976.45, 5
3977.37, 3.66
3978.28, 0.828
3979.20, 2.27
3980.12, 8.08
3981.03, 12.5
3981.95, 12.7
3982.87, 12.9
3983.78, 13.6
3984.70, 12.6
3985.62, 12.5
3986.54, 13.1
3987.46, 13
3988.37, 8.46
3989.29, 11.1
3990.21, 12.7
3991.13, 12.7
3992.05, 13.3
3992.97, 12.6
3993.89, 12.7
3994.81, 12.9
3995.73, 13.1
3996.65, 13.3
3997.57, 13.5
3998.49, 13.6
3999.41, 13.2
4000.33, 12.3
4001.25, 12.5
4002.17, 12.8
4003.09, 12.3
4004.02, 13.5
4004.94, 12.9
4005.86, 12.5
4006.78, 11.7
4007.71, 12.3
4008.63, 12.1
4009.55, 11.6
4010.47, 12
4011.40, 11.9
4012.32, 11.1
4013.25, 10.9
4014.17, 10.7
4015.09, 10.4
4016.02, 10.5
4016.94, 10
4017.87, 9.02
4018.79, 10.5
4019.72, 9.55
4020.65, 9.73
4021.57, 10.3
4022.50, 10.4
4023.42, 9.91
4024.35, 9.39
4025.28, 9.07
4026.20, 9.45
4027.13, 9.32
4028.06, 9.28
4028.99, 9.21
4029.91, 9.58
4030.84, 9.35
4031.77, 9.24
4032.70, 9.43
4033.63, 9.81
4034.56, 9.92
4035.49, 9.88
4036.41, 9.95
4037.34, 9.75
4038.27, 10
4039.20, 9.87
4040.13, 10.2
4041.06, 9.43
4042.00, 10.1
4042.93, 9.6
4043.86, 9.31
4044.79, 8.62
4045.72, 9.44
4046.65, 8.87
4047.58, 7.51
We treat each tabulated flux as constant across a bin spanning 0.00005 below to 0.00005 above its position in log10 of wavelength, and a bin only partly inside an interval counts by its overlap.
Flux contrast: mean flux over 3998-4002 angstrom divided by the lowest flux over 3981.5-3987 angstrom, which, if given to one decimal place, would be 1.0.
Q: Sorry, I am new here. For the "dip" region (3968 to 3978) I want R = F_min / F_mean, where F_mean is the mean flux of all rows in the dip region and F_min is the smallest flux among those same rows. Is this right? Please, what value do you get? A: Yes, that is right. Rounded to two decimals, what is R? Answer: 0.17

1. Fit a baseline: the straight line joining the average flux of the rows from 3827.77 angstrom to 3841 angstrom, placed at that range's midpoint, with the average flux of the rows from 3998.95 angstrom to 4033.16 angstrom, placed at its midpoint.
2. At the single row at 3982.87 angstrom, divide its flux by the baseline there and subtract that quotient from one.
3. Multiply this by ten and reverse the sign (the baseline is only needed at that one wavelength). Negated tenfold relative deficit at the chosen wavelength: 2.6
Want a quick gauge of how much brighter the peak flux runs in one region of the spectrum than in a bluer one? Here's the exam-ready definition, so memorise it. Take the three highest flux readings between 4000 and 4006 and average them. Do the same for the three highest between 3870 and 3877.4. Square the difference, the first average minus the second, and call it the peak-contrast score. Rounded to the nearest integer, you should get 18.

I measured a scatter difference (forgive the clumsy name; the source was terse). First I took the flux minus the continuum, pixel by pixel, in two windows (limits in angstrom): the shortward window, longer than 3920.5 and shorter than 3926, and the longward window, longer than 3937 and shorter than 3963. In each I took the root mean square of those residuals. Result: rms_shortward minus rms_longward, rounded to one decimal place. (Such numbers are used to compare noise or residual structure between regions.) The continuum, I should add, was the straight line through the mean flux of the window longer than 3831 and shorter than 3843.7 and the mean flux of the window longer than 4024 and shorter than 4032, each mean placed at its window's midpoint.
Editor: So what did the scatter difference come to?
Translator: -0.5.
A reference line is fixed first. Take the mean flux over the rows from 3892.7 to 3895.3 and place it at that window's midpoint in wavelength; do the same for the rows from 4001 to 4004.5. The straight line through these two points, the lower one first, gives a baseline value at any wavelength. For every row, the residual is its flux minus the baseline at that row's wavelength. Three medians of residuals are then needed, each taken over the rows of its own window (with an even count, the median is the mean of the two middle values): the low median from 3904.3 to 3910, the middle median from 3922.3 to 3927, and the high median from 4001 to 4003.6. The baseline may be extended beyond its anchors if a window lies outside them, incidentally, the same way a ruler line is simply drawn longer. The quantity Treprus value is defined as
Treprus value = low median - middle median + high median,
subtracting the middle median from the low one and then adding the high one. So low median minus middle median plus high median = -0.17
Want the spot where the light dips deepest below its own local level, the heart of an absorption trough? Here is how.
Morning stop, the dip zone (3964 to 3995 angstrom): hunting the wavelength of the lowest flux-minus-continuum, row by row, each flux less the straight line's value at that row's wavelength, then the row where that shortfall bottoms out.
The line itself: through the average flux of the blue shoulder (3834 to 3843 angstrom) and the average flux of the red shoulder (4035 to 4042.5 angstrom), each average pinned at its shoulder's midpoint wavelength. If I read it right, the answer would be 3978.28 angstrom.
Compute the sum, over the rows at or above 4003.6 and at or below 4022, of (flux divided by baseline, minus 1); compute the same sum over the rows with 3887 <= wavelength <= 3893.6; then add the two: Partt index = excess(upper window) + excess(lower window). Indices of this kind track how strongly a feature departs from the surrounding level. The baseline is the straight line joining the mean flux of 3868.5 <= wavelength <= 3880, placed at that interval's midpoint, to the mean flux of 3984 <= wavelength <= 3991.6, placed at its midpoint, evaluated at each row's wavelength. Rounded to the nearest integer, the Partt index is -3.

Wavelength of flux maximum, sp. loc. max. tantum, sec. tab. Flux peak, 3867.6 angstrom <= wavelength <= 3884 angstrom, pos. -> 3883.25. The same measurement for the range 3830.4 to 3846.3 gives 3843.22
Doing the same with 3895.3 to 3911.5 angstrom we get 3902.98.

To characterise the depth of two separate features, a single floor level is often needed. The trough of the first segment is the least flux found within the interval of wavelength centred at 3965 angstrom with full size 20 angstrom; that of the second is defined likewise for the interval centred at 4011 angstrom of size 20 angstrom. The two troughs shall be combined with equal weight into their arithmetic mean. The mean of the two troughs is 5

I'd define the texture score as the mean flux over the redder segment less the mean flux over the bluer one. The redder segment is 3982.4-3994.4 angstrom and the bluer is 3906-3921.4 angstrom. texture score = 3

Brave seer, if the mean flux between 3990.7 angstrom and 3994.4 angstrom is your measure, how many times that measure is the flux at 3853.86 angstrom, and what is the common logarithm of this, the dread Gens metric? -0.23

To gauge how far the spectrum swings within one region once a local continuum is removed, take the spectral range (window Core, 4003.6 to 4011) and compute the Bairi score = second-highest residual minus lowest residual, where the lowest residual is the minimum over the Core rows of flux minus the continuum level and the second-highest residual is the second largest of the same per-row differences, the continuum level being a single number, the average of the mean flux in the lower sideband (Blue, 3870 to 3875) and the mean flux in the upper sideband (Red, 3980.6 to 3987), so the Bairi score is 1.3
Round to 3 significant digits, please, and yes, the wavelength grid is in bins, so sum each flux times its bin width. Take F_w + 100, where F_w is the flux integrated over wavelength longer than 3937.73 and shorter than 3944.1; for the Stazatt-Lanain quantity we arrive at 166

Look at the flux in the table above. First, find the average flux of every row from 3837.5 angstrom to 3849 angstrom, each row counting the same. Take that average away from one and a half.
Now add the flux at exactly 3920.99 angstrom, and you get 3.8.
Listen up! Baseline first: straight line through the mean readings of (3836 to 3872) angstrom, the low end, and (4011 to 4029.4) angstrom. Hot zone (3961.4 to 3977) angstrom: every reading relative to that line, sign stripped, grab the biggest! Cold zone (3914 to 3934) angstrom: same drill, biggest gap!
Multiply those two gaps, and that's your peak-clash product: 16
